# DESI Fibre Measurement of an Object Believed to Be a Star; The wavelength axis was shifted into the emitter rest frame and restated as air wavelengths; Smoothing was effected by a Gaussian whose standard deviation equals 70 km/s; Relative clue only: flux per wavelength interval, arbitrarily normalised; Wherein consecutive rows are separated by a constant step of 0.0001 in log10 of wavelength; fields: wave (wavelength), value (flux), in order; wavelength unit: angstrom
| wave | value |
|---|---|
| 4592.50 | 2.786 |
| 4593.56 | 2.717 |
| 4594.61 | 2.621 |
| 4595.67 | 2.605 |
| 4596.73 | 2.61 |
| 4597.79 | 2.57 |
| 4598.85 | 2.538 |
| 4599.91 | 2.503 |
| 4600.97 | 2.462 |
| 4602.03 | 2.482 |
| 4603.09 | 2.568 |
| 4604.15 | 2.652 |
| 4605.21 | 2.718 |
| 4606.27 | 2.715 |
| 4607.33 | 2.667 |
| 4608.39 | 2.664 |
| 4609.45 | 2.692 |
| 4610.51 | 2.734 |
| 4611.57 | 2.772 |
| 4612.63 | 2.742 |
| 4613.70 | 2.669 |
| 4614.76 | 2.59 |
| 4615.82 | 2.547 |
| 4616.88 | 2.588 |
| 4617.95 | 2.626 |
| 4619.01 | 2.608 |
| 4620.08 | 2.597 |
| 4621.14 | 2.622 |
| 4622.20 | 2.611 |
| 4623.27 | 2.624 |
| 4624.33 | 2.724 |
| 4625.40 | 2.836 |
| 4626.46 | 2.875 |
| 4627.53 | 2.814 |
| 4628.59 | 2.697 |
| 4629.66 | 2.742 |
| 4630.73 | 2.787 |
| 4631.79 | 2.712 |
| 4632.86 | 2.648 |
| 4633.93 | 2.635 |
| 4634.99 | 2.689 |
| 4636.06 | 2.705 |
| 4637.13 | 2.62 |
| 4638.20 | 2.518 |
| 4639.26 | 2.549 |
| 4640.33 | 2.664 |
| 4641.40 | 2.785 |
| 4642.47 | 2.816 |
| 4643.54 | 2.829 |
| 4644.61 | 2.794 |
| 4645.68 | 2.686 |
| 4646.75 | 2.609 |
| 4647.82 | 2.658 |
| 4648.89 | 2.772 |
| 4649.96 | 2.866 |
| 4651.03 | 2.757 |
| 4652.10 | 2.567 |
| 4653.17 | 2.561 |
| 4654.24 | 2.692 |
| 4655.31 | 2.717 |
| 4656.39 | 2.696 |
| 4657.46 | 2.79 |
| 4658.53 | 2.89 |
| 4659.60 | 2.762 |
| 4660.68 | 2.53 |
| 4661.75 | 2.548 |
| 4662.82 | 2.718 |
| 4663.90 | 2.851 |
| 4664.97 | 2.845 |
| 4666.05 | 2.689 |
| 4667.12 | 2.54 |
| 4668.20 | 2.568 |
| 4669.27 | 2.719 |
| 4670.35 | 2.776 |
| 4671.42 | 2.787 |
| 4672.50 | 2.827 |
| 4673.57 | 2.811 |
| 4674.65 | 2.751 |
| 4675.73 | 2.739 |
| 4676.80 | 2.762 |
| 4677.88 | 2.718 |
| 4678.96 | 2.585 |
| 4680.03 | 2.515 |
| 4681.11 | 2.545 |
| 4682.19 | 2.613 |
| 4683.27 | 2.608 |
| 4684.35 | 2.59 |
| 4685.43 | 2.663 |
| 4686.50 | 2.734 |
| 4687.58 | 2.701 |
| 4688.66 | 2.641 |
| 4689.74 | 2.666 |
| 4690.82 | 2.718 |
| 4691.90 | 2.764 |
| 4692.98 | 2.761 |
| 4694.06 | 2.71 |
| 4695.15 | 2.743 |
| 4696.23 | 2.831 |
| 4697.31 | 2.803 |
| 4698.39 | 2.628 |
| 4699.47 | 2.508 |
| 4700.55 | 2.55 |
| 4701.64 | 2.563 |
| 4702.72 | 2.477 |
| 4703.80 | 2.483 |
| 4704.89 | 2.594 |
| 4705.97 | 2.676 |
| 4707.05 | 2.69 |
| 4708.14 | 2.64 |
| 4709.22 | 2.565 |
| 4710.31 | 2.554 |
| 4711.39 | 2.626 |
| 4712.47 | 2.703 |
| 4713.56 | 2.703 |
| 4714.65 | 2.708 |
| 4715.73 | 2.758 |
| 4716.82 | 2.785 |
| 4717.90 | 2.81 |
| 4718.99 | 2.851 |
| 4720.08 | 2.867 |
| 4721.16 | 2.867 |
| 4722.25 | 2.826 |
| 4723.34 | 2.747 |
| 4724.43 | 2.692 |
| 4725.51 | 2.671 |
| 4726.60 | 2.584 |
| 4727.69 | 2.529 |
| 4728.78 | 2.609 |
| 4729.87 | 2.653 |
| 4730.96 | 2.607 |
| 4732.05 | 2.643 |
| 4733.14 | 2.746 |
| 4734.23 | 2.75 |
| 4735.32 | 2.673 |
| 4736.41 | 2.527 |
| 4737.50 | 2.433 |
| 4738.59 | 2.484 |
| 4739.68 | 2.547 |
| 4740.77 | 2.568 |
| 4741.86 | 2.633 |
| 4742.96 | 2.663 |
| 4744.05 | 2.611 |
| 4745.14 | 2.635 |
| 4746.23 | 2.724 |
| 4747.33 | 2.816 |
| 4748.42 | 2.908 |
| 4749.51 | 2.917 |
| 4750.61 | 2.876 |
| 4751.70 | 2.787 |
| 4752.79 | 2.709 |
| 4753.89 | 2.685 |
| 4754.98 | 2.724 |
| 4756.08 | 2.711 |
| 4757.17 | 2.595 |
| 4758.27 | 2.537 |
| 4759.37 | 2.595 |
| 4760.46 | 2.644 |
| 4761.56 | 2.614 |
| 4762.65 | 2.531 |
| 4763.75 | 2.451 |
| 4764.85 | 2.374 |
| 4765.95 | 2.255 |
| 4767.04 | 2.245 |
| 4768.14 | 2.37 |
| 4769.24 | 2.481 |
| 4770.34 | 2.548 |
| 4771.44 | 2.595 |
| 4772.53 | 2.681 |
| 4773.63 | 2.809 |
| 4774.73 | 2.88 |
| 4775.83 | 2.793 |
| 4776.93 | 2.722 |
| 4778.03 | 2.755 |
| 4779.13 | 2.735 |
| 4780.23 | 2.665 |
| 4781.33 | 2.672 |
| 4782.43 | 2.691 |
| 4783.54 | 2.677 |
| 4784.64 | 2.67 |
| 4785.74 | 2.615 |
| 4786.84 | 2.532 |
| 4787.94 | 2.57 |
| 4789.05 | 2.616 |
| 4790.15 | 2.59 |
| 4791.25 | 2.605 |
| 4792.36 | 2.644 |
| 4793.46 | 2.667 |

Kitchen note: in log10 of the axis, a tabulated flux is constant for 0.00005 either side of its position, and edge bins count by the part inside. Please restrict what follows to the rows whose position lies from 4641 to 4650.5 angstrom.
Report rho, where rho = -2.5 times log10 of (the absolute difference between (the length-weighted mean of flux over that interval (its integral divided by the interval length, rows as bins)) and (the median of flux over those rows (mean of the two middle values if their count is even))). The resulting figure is 3.86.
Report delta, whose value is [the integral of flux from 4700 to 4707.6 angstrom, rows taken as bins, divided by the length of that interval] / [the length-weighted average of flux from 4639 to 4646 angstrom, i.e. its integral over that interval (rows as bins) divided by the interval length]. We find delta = 0.94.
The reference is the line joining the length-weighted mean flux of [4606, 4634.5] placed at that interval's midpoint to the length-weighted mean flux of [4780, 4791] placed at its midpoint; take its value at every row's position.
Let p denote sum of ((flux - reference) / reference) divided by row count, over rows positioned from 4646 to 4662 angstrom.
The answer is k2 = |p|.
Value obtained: 0.007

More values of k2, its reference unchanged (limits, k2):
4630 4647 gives 0.004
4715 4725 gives 0.056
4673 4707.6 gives 0.000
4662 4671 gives 0.016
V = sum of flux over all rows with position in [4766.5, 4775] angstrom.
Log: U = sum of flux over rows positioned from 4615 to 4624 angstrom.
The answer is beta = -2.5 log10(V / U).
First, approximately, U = 20.8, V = 20.6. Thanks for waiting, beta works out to 0.011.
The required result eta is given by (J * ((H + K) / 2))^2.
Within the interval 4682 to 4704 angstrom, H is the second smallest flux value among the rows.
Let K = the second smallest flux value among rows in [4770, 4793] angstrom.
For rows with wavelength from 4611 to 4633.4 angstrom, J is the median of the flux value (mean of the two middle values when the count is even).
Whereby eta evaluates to 45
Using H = 2.483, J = 2.67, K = 2.548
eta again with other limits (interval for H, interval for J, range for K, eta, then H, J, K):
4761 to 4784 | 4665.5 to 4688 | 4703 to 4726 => 42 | 2.255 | 2.70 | 2.554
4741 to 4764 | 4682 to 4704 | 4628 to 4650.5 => 46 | 2.531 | 2.66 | 2.549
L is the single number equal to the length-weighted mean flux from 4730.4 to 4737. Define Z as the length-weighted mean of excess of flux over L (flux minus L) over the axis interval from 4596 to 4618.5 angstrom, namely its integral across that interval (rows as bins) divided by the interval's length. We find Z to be -0.03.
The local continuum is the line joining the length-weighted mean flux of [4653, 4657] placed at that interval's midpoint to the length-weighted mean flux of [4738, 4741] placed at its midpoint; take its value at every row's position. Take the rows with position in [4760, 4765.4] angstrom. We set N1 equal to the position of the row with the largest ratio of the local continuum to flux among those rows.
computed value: 4764.85 angstrom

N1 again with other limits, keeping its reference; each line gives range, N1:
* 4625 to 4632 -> 4628.59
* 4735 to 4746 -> 4737.50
